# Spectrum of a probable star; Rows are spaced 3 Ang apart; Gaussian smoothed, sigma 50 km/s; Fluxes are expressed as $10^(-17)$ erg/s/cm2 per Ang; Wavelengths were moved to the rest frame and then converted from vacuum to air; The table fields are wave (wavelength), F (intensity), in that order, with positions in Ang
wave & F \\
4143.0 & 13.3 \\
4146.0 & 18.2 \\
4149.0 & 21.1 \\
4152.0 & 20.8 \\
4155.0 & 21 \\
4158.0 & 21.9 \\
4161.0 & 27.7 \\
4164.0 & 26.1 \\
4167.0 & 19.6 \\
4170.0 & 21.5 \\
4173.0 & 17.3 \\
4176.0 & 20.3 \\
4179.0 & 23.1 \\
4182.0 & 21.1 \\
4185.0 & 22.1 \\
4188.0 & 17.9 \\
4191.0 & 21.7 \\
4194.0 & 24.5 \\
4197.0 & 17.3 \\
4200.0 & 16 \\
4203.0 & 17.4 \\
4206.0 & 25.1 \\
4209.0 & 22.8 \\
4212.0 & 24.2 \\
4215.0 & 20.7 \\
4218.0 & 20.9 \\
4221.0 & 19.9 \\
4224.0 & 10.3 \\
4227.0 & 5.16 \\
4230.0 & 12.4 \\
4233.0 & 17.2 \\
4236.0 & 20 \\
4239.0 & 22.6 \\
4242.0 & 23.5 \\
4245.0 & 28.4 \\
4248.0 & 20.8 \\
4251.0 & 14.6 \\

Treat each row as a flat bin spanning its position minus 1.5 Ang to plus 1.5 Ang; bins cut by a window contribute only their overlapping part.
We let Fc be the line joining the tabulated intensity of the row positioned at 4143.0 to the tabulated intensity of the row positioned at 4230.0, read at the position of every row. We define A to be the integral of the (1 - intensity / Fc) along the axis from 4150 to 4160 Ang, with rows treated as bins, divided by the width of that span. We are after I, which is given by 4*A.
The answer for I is -2.54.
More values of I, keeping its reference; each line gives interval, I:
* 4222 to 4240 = -0.70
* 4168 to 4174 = -2.02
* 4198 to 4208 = -2.17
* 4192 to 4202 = -2.06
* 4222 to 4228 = 1.12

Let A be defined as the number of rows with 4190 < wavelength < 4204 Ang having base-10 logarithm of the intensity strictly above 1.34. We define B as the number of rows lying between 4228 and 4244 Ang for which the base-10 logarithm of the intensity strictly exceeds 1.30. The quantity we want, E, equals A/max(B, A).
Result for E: 0.33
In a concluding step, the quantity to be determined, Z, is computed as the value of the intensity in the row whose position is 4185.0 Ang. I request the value 22.1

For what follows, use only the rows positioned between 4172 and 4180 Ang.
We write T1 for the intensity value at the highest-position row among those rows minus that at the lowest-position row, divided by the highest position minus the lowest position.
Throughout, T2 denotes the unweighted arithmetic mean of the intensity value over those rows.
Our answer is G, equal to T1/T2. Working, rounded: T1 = 0.97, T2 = 20.2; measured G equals 0.05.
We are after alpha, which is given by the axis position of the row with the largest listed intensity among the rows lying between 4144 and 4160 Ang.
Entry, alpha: 4158.0 Ang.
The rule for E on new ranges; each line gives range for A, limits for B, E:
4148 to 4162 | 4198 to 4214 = 0.67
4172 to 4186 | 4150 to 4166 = 0.40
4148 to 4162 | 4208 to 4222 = 0.50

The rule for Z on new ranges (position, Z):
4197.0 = 17.3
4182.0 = 21.1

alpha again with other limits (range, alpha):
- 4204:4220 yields 4206.0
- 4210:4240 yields 4212.0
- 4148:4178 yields 4161.0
